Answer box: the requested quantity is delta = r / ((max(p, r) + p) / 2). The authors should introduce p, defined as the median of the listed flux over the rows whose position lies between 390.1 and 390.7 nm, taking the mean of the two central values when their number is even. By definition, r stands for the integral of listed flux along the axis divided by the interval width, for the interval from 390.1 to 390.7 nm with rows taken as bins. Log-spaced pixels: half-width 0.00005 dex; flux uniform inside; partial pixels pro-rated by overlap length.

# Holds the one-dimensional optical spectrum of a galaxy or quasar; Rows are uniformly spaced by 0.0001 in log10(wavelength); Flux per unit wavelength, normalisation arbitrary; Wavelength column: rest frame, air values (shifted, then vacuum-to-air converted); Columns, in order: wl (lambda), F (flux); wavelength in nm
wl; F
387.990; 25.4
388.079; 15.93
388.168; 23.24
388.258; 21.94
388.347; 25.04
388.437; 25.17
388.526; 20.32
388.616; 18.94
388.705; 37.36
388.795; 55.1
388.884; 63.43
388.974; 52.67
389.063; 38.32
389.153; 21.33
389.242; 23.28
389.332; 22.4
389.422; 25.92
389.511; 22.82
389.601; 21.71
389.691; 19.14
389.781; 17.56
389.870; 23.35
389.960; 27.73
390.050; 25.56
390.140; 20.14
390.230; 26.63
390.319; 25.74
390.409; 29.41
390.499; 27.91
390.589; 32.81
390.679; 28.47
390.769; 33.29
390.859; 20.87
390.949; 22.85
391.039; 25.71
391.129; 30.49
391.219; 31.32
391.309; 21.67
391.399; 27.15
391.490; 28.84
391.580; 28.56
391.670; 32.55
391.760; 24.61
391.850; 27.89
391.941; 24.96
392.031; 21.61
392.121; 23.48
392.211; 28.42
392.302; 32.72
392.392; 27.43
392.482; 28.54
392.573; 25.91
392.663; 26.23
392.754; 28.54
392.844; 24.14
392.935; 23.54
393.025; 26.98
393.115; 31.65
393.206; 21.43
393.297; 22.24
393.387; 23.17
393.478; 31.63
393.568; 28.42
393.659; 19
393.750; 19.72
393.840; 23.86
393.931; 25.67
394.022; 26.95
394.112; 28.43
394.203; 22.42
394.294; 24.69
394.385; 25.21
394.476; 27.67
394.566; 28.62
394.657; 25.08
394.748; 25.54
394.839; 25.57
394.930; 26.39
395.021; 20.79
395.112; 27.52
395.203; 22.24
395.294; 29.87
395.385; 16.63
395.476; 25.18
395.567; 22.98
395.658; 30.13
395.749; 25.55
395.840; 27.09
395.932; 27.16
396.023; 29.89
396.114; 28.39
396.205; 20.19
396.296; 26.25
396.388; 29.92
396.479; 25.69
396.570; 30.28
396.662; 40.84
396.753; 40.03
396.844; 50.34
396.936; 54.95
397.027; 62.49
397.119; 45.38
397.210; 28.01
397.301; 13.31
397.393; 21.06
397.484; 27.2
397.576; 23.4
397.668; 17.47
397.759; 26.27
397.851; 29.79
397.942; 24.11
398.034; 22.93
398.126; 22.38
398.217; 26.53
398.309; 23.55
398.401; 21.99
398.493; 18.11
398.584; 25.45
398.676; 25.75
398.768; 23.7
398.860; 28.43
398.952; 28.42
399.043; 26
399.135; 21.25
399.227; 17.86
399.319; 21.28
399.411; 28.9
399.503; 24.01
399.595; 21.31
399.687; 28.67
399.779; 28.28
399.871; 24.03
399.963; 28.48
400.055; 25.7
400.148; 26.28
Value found 0.98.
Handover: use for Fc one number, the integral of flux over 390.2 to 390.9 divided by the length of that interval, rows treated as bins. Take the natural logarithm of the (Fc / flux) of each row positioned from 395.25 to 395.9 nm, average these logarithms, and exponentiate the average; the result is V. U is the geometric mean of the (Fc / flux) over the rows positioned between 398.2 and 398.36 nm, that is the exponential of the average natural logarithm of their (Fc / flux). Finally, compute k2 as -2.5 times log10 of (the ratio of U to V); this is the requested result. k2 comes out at 0.003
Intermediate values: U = 1.13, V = 1.132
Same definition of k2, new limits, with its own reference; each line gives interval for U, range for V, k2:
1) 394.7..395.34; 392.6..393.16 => -0.061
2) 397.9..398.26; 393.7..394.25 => -0.018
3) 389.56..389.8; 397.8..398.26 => -0.276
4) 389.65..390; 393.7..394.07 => -0.109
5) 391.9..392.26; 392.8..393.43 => -0.002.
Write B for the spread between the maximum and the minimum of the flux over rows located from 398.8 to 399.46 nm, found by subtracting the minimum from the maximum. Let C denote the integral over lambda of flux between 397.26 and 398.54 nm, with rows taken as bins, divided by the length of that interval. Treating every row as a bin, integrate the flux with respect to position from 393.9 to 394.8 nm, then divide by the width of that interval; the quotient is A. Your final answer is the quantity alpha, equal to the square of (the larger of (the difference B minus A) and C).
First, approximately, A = 26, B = 11.0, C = 23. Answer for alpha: 518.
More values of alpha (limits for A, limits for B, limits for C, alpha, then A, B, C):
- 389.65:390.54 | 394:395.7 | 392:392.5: 736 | 24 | 13.5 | 27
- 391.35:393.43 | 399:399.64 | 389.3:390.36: 540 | 27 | 11.0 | 23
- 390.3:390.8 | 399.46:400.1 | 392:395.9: 654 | 30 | 7.4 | 26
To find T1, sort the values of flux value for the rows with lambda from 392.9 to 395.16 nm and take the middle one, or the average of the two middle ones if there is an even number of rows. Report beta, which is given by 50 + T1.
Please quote 75.5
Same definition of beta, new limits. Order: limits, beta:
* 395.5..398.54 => 76.5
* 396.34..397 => 90.0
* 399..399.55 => 72.6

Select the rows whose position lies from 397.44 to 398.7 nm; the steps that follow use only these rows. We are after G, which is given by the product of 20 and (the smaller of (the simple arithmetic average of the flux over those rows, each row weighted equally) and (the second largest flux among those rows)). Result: 478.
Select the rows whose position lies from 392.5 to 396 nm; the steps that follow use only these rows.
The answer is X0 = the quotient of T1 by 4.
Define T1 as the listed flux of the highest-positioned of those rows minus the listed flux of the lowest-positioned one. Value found 0.3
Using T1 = 1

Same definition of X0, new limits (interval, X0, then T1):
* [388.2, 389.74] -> -0.7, -3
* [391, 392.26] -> 0.7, 3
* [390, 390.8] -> 1.9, 8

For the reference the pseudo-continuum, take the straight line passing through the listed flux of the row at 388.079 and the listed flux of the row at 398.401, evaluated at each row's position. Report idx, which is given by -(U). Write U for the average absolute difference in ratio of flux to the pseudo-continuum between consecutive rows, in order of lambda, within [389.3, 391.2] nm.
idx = -0.23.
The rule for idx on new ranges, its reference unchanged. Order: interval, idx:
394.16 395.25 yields -0.13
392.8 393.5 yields -0.22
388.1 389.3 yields -0.51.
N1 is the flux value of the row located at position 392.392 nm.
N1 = 27.43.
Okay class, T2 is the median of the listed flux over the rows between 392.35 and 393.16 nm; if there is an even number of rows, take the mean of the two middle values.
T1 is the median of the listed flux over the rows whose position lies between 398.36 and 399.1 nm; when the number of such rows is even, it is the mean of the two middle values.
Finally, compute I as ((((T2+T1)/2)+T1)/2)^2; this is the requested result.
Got 673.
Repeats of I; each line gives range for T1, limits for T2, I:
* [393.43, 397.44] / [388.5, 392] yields 701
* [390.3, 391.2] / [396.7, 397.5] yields 970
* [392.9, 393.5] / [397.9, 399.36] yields 555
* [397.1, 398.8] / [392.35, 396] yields 585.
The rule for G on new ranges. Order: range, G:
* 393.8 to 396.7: 527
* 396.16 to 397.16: 775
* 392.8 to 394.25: 499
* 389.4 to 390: 452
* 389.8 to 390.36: 497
